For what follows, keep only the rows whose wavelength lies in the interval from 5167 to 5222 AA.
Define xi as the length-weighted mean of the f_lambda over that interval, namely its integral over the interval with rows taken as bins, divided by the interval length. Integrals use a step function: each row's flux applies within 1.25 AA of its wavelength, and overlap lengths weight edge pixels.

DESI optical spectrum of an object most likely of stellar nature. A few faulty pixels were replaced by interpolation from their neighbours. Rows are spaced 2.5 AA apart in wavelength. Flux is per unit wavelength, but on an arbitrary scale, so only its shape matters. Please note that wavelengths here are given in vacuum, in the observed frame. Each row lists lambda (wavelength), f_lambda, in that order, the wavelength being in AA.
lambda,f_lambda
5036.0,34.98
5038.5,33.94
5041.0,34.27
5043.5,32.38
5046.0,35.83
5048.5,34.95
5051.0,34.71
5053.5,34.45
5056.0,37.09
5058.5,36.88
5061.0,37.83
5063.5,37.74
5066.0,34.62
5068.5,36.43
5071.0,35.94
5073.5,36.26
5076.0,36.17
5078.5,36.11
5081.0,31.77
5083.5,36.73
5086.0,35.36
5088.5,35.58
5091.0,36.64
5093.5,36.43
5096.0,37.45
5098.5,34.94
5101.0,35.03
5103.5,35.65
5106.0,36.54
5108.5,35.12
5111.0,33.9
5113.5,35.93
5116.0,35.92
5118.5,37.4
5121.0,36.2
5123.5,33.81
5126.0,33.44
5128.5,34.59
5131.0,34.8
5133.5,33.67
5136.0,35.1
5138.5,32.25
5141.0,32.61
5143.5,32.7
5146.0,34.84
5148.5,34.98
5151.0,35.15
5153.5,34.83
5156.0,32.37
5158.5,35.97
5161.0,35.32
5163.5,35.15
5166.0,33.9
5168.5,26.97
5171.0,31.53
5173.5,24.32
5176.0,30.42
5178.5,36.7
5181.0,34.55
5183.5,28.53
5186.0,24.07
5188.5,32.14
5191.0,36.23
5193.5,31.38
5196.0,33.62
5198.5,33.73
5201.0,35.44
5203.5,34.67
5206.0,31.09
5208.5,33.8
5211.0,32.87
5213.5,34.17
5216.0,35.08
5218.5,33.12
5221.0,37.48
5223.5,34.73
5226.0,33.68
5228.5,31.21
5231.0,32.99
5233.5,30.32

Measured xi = 32.3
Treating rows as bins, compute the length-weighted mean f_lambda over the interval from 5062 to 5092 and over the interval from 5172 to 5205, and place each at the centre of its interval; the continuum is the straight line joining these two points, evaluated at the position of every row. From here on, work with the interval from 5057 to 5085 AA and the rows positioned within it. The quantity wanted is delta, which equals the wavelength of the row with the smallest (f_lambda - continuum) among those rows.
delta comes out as 5081.0 AA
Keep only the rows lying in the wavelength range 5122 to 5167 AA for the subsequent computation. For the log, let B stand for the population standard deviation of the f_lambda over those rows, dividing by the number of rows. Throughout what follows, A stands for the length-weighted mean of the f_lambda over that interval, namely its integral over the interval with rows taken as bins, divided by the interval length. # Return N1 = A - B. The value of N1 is 33.1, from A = 34.2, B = 1.10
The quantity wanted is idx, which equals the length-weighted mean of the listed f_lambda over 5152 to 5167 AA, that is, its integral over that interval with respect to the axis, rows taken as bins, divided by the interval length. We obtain 34.6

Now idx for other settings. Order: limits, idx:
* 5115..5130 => 35.2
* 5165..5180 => 30.7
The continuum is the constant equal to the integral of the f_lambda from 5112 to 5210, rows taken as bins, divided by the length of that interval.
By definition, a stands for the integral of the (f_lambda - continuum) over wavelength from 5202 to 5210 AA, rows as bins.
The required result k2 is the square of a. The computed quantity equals 1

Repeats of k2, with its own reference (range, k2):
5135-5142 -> 0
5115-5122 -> 502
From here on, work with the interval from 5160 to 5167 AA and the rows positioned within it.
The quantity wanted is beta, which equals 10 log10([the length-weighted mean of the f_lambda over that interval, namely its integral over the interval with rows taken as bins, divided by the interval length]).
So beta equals 15.42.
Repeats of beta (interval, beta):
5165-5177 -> 14.67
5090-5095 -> 15.63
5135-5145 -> 15.21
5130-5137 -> 15.38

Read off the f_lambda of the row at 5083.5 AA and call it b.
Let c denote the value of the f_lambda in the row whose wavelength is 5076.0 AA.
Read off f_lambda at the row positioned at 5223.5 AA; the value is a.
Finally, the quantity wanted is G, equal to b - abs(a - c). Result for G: 35.3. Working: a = 34.73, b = 36.73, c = 36.17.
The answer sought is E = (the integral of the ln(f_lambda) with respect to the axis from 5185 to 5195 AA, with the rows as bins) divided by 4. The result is 8.58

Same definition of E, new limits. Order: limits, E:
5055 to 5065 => 9.05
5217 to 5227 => 8.87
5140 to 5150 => 8.80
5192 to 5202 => 8.78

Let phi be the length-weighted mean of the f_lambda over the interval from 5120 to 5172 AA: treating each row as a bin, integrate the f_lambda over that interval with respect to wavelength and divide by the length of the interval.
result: 33.8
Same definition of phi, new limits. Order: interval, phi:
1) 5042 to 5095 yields 35.7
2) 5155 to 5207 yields 32.3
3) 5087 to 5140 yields 35.2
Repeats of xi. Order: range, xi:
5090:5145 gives 35.0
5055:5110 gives 36.0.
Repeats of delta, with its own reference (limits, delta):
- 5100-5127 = 5111.0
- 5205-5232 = 5206.0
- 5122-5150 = 5138.5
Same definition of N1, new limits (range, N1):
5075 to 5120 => 34.4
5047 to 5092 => 34.5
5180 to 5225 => 30.2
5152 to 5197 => 28.3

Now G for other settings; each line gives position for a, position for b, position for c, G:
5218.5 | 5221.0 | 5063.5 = 32.9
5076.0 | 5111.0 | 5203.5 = 32.4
